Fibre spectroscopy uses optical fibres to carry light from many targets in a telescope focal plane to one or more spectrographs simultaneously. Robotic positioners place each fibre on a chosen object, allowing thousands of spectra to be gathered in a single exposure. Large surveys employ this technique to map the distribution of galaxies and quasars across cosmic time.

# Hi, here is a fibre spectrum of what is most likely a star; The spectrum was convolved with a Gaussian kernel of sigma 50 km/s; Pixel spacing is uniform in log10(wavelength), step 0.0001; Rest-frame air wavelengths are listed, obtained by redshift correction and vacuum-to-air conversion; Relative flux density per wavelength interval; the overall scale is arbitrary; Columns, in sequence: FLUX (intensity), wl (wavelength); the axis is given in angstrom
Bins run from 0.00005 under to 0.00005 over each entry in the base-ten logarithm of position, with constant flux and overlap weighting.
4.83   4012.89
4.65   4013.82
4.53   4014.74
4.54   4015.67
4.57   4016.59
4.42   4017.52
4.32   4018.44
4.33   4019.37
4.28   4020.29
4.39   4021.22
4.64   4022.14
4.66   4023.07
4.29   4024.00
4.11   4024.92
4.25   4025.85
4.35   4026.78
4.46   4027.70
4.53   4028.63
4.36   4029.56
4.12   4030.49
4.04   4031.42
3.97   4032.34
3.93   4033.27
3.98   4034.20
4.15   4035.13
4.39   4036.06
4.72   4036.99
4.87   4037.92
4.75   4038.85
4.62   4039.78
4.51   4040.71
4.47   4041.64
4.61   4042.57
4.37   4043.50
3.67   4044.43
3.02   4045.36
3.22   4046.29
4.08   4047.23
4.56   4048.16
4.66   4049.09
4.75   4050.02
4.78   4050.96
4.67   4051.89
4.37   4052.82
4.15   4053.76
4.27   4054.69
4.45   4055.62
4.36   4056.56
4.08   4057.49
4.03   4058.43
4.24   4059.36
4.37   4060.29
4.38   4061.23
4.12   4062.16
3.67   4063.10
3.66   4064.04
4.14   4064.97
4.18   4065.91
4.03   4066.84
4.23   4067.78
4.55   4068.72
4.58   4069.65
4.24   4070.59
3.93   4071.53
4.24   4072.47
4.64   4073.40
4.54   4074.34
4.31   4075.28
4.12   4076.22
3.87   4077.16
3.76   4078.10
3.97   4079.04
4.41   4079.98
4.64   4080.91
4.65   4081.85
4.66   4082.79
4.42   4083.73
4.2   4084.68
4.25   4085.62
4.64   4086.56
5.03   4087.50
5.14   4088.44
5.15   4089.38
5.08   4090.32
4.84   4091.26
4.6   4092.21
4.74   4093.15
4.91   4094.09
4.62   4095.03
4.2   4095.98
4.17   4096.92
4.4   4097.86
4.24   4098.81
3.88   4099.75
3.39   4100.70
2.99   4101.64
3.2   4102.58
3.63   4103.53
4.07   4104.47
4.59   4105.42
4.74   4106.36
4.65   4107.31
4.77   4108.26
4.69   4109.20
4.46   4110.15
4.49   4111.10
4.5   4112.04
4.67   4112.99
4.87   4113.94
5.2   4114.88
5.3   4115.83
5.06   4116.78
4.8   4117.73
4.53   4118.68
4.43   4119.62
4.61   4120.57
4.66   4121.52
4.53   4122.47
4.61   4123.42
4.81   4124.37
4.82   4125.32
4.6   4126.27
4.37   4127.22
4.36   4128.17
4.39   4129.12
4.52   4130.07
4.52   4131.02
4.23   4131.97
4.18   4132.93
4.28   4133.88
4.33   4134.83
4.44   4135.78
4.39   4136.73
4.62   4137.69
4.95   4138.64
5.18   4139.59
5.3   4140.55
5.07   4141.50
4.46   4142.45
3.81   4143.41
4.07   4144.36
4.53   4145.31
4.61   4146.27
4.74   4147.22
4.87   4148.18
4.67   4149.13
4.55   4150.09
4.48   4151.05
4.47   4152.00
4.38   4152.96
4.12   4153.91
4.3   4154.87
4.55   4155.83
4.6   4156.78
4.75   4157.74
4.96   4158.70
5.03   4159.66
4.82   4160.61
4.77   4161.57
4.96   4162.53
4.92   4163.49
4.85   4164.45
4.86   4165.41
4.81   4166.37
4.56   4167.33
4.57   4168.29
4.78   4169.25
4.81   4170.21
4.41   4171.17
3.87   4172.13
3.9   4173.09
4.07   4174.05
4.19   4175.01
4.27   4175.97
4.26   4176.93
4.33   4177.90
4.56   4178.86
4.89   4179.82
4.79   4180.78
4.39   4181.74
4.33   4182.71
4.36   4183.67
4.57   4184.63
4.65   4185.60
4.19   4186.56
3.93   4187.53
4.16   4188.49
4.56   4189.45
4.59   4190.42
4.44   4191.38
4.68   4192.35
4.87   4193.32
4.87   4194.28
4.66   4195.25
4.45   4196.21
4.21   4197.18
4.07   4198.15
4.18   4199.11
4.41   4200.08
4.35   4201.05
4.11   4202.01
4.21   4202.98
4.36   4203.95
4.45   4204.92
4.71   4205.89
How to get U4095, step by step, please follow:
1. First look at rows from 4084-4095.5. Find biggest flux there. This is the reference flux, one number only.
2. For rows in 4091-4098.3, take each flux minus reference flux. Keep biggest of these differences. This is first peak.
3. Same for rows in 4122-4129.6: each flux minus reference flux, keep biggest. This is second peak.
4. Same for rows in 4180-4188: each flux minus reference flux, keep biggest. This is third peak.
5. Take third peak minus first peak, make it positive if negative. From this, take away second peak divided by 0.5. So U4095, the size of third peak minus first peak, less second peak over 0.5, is 0.78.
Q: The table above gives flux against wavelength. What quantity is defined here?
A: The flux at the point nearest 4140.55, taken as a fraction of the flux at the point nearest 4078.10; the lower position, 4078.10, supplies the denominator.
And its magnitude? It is 1.41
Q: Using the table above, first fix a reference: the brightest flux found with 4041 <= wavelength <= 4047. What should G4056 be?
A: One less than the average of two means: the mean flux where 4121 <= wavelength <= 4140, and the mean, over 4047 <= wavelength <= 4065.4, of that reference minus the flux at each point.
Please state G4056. 1.43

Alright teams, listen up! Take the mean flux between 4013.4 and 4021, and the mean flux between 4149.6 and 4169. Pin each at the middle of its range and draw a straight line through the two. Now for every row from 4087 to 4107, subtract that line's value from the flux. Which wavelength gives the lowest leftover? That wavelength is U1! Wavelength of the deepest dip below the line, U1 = 4101.64 angstrom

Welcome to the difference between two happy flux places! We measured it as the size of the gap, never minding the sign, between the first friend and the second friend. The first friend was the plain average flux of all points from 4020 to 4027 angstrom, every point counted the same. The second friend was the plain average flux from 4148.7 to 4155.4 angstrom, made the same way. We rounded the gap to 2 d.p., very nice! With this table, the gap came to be 0.05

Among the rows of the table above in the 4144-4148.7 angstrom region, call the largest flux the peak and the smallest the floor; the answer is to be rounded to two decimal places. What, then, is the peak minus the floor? 0.80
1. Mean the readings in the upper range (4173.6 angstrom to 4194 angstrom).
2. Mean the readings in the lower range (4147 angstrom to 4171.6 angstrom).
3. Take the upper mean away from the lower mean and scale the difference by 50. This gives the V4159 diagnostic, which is 12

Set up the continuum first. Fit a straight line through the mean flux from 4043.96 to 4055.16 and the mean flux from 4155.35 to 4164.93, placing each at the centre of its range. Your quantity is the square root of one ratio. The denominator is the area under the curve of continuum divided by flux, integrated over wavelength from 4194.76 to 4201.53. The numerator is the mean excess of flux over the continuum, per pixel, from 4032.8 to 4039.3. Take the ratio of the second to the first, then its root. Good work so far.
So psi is 0.19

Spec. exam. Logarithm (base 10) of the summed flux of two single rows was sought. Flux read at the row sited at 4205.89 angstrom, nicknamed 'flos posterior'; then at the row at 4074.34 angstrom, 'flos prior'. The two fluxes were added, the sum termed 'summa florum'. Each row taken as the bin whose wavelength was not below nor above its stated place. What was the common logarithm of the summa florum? 0.966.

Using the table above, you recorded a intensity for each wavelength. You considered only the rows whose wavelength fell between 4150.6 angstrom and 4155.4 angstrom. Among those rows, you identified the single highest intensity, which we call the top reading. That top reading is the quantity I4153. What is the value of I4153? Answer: 4.48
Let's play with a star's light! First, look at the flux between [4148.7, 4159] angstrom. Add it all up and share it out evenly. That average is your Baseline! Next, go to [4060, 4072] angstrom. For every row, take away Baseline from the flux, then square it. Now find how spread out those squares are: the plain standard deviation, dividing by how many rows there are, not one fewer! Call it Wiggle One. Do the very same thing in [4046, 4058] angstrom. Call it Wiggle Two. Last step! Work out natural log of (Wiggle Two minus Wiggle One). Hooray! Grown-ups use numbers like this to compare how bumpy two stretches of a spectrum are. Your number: -1.6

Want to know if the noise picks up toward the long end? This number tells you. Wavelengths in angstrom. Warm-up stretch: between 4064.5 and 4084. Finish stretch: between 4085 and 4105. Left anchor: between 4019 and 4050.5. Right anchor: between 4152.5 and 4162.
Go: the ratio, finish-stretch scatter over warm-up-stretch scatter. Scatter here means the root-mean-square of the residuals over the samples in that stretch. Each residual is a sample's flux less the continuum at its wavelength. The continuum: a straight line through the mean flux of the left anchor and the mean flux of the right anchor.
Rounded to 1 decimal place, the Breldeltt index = 2.2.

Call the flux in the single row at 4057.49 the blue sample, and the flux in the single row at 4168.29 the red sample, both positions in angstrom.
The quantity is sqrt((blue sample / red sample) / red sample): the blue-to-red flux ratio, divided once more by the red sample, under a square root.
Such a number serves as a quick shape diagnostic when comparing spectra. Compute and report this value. 0.442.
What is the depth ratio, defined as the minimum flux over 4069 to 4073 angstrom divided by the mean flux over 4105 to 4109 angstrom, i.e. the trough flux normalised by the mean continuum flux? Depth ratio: 0.84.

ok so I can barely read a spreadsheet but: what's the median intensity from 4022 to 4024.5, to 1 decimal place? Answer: 4.6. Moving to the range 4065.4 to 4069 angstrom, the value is 4.2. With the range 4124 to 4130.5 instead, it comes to 4.5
